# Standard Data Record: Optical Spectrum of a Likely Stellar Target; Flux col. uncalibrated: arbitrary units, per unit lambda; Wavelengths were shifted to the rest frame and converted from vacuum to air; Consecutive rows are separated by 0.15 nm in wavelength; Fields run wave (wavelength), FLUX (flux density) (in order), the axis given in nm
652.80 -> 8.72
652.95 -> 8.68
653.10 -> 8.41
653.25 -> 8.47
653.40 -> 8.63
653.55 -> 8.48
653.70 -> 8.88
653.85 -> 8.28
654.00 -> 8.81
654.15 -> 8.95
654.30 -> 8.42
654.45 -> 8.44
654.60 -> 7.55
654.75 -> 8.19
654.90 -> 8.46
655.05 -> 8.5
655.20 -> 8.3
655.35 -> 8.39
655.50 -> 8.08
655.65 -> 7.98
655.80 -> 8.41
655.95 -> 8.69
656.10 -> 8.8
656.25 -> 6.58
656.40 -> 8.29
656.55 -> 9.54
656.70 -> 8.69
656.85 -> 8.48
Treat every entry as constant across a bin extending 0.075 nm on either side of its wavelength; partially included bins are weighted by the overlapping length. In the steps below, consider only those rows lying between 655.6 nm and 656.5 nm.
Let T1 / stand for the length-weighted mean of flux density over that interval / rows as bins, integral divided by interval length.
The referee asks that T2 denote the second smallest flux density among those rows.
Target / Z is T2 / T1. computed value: 0.977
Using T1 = 8.2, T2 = 7.98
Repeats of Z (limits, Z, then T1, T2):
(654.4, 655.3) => 0.994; 8.2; 8.19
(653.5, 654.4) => 0.975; 8.6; 8.42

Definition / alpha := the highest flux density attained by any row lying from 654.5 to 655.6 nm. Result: 8.5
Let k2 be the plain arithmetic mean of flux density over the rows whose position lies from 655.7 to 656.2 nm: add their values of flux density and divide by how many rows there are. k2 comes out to 8.63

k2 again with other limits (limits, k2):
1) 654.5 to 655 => 8.07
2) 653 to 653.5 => 8.50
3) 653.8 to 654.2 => 8.68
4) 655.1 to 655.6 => 8.26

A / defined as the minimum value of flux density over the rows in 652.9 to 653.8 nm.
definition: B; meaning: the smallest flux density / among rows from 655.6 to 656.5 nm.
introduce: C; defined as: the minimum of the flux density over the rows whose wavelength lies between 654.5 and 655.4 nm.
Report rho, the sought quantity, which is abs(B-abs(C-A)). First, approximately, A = 8.41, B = 6.58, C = 7.55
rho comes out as 5.7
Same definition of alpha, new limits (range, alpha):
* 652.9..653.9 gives 8.88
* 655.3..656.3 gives 8.8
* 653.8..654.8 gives 8.95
